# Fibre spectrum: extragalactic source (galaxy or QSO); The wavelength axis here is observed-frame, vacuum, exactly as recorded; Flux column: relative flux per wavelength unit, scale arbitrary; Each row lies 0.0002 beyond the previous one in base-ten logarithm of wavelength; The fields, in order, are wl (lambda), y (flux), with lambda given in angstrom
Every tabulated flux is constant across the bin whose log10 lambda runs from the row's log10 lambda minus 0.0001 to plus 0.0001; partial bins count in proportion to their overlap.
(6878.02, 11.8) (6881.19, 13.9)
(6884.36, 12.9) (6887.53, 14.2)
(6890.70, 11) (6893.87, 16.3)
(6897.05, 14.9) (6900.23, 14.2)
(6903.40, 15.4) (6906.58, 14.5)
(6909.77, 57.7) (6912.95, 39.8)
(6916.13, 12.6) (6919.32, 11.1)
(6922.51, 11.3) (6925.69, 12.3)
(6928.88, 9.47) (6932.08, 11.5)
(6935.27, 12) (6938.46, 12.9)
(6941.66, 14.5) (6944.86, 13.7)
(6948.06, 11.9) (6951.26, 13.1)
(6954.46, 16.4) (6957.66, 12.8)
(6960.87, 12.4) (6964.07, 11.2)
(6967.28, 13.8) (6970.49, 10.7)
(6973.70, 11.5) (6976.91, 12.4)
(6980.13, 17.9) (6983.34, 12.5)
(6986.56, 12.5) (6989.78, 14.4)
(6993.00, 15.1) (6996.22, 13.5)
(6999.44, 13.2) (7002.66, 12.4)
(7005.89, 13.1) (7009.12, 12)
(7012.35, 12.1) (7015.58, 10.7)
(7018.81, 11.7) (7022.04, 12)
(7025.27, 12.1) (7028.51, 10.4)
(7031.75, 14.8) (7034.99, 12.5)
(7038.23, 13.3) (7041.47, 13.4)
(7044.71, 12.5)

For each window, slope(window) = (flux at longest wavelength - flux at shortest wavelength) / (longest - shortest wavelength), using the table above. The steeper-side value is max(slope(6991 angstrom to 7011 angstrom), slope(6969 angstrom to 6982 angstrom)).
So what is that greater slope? 0.7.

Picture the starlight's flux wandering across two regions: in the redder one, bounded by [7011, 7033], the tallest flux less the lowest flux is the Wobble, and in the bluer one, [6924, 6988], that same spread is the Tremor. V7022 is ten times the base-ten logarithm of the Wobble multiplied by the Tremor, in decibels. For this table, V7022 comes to 16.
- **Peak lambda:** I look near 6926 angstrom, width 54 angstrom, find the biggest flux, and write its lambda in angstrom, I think 6909.77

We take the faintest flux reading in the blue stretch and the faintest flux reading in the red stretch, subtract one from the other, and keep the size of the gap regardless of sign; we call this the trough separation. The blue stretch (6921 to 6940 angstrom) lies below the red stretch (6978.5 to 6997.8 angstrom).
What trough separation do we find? 3.0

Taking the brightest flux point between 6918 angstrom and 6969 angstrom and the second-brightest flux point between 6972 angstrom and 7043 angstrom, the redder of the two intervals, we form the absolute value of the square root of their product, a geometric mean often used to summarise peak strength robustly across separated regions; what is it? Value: 15.7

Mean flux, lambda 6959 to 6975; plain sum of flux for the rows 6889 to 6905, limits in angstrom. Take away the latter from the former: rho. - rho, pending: -60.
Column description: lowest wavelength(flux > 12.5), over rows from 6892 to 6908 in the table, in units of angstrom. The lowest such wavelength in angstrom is 6893.87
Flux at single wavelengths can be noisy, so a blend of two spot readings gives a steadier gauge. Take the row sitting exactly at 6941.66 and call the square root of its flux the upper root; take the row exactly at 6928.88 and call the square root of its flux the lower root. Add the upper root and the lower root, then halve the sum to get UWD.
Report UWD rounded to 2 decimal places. 3.44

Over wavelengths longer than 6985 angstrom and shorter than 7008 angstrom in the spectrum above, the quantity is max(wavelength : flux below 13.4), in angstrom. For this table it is 7005.89 angstrom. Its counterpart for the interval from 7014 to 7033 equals 7028.51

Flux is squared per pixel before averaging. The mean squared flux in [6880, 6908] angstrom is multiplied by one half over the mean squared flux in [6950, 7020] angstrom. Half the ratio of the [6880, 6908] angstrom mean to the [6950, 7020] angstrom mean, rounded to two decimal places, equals 0.59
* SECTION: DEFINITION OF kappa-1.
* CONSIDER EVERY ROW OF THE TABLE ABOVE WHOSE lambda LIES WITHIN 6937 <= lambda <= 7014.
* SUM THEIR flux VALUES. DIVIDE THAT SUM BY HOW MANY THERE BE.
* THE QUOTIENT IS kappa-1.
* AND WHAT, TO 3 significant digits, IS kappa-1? 13.2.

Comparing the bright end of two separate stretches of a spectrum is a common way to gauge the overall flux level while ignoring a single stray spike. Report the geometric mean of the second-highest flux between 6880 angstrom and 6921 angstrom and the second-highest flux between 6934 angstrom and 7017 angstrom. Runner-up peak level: 25.5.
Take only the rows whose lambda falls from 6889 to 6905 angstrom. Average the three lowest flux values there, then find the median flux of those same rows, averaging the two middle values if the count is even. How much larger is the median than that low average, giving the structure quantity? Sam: 1.5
